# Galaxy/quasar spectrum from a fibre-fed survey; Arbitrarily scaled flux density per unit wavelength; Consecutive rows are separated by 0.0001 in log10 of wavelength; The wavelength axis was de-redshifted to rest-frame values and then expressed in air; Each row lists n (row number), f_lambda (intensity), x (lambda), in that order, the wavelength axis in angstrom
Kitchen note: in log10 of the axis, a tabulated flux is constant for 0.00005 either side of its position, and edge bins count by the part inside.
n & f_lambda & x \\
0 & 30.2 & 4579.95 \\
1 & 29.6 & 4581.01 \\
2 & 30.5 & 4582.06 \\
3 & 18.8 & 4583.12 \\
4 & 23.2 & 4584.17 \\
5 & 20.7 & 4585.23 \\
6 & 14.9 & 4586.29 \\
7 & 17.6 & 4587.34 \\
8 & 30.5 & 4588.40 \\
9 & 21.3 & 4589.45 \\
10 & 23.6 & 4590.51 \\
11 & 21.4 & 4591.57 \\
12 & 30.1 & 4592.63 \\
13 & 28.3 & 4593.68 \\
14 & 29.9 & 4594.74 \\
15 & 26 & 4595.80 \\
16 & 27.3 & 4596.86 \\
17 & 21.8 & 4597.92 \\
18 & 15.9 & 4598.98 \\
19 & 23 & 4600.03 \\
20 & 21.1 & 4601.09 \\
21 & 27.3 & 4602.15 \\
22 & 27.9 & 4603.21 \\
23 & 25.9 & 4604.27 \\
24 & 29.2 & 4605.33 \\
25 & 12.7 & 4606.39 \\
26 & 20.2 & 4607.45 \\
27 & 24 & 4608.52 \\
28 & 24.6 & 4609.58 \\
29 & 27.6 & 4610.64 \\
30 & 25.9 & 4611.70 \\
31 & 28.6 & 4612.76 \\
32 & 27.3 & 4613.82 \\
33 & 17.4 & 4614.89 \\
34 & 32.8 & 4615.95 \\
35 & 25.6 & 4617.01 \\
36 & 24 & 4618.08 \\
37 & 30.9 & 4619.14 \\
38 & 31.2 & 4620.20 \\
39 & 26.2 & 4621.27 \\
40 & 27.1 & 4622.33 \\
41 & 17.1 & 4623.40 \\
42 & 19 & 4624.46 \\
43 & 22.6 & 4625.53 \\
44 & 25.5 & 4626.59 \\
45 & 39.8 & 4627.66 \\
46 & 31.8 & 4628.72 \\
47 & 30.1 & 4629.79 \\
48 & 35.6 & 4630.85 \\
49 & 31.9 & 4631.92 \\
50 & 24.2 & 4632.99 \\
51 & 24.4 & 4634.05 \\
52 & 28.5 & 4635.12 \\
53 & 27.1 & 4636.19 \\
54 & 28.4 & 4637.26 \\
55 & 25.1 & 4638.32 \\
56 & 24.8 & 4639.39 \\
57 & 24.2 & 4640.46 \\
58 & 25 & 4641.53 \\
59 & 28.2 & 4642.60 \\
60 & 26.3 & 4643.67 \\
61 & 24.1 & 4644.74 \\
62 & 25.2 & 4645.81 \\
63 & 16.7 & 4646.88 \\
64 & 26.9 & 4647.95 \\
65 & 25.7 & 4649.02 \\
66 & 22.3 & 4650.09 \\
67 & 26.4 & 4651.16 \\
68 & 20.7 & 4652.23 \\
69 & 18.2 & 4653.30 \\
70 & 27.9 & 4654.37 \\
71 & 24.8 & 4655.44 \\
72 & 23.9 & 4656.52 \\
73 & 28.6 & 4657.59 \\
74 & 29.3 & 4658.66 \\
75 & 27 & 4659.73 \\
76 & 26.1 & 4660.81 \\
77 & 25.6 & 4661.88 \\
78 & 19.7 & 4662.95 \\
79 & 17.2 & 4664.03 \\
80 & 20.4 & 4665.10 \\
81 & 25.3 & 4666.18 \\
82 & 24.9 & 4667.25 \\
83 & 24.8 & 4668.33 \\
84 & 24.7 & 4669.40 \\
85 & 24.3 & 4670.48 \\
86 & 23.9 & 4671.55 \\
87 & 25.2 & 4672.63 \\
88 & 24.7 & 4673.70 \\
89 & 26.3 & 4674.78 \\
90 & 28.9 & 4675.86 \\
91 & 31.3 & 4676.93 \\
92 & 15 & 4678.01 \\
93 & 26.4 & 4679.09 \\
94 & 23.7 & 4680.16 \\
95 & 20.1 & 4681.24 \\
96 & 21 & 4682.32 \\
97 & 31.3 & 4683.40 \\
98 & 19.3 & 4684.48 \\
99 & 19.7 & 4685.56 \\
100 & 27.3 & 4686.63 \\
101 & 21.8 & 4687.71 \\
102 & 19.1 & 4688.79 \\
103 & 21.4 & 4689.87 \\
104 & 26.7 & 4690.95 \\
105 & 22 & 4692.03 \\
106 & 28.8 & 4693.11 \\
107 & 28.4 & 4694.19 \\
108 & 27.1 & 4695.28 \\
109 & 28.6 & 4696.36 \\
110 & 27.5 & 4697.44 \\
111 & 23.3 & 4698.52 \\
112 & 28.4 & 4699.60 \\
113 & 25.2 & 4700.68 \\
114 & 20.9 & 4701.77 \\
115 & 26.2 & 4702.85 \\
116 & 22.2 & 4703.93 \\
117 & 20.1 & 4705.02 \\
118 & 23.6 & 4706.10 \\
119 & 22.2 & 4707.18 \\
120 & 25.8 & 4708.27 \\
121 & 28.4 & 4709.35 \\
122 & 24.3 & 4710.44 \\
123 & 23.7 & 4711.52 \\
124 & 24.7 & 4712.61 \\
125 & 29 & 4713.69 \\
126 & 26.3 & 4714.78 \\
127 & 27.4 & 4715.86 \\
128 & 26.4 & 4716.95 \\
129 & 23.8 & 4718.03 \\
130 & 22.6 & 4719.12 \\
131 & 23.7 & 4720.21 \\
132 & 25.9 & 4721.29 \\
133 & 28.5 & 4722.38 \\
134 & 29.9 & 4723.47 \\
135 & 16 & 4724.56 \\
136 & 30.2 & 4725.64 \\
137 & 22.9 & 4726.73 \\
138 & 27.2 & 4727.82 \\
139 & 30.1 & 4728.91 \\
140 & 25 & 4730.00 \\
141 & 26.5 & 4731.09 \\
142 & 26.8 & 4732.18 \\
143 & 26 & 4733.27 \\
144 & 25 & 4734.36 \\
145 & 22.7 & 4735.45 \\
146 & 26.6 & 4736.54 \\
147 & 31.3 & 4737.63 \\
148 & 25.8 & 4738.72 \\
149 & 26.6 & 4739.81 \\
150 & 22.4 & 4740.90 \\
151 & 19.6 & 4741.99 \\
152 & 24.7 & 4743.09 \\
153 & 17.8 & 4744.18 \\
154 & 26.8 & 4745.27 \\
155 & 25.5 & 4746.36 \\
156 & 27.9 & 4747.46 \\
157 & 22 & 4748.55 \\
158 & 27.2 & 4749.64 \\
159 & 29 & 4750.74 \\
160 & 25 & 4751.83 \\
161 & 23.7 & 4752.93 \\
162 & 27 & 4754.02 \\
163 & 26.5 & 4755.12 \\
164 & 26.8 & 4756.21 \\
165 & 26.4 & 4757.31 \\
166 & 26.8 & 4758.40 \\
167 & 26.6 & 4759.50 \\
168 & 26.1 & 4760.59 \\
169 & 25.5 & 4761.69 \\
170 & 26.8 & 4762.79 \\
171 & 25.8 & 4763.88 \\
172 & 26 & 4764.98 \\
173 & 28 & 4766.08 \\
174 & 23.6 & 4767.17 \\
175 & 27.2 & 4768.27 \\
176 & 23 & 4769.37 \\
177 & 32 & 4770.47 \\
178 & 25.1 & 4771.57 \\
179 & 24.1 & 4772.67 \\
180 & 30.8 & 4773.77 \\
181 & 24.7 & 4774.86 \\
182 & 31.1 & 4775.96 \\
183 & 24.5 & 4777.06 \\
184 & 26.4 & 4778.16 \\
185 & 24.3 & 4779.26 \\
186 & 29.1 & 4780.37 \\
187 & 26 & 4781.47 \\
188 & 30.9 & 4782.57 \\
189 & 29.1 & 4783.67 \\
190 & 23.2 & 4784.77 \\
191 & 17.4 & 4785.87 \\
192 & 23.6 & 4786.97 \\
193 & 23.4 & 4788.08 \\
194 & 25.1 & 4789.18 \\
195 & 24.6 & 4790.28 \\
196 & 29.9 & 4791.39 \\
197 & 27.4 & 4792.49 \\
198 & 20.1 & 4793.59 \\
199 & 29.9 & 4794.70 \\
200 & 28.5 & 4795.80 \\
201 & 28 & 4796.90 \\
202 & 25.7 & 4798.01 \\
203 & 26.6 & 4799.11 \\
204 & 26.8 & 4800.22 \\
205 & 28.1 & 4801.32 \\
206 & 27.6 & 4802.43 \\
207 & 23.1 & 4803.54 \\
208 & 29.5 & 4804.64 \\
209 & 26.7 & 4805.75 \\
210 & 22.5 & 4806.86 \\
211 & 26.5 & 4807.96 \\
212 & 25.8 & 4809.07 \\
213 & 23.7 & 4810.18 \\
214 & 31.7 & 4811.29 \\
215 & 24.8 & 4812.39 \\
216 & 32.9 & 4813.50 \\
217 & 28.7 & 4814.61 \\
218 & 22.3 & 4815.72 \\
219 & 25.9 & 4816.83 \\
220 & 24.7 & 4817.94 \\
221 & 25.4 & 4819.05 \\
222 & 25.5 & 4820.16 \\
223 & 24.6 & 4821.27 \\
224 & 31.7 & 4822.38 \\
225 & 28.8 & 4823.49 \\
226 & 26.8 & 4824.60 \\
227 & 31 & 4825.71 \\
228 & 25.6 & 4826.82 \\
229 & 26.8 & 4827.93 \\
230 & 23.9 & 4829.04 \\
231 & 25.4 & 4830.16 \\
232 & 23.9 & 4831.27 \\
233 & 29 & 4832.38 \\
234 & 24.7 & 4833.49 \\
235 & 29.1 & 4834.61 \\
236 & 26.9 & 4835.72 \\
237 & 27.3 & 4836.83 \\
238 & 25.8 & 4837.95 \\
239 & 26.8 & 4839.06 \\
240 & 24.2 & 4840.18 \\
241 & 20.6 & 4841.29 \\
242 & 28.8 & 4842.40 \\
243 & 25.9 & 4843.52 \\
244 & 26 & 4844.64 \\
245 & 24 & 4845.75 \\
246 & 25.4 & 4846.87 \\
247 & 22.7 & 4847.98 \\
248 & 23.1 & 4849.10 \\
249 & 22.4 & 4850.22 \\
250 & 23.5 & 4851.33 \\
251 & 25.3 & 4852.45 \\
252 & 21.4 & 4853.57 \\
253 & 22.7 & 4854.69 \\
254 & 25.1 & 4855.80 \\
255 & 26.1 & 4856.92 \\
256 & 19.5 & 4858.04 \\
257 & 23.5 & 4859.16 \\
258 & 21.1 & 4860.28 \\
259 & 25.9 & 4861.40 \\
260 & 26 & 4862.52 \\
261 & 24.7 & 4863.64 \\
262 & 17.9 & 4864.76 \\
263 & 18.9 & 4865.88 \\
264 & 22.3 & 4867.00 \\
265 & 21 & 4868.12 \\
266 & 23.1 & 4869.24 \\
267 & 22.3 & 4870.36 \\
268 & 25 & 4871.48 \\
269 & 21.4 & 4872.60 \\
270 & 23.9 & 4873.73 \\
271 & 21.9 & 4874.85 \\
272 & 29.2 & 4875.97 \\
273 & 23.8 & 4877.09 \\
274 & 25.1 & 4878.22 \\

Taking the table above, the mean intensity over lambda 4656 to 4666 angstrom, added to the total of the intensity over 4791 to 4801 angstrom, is 267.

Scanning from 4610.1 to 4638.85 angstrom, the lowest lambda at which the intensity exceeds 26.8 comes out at 4610.64 angstrom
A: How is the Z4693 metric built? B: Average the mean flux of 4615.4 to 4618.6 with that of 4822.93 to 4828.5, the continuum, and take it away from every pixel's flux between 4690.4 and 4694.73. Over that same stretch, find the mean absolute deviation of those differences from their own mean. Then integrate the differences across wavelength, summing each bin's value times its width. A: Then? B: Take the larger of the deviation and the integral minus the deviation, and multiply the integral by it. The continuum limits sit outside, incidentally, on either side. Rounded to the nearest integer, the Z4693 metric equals -11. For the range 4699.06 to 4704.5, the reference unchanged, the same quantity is -40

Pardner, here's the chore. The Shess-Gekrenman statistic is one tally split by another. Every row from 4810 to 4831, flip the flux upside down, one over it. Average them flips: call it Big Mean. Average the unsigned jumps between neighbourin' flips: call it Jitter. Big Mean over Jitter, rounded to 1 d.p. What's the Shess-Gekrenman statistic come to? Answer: 7.5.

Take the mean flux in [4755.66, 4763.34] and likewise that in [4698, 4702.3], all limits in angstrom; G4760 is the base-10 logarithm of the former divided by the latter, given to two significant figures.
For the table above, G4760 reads 0.034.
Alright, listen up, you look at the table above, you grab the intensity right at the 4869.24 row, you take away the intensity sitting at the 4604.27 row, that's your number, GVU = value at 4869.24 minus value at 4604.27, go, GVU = -2.8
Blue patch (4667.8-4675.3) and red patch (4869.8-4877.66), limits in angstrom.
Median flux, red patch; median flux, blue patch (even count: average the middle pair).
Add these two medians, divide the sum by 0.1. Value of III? 485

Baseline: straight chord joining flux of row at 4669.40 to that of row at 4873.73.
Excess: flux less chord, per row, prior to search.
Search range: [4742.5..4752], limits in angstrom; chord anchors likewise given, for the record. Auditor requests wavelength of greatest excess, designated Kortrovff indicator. 4750.74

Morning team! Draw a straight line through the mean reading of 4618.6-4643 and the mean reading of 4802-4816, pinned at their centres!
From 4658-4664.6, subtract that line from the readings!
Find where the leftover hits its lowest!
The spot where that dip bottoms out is 4664.03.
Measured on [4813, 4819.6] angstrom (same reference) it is 4815.72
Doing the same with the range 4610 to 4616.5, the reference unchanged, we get 4614.89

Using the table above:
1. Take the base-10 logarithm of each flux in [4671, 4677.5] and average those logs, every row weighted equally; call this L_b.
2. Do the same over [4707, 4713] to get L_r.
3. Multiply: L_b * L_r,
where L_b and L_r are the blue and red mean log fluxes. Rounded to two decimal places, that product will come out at 1.99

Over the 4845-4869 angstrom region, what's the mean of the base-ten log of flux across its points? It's 1.36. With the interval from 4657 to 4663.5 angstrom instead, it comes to 1.41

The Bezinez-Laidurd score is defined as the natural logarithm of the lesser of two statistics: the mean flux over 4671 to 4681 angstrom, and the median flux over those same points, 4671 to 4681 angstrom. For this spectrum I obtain 3.22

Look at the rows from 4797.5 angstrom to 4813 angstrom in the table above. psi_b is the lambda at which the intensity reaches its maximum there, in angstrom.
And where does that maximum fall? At 4811.29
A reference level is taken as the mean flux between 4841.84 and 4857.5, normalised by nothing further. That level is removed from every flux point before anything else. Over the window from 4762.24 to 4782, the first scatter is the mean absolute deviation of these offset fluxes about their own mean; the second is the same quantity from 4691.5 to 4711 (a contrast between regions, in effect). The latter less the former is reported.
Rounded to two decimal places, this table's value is 0.42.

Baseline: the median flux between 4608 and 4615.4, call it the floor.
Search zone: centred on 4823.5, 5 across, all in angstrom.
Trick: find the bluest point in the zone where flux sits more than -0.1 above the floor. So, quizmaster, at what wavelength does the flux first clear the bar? 4822.38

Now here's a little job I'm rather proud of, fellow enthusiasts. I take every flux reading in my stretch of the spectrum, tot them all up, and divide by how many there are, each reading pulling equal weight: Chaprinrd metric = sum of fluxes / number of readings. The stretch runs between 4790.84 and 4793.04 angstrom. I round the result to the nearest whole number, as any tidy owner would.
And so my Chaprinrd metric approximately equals 29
